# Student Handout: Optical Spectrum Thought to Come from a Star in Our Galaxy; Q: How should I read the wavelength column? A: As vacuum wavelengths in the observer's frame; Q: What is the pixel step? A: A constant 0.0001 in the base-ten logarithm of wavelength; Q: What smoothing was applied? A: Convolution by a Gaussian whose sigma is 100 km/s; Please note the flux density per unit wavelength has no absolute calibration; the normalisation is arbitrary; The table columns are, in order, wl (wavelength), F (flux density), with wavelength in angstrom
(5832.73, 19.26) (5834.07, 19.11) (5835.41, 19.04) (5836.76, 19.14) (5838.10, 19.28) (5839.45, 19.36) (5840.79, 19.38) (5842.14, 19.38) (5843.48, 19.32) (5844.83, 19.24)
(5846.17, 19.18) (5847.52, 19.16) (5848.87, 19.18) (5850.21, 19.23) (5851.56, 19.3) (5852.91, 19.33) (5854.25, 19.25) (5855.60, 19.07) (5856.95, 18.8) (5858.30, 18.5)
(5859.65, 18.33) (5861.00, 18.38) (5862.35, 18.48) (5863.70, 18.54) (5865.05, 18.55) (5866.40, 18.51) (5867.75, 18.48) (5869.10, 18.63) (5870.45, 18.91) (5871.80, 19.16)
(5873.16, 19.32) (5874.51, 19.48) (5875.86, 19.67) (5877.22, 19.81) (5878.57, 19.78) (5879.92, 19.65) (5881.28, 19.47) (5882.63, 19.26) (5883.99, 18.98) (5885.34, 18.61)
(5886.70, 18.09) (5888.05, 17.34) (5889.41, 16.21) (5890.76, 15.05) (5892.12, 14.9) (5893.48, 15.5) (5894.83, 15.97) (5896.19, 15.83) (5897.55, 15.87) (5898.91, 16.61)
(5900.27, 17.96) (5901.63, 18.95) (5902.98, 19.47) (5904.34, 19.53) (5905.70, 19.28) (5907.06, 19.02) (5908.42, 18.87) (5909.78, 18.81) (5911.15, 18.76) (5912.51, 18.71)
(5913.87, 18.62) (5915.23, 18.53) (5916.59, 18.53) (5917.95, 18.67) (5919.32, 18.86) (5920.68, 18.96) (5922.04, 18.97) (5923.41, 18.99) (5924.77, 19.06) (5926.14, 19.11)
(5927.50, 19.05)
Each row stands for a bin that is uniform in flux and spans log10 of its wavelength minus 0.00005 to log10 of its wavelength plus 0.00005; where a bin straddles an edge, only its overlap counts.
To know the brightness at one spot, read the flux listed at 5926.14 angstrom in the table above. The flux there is 19.11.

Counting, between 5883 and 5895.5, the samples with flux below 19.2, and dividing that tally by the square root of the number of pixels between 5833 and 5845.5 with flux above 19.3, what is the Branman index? 4.50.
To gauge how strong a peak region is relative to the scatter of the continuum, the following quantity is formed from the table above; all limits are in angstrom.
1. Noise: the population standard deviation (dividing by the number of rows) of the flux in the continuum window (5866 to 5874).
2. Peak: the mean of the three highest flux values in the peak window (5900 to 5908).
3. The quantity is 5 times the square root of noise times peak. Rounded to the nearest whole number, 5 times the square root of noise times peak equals 12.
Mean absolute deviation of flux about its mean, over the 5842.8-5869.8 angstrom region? 0.4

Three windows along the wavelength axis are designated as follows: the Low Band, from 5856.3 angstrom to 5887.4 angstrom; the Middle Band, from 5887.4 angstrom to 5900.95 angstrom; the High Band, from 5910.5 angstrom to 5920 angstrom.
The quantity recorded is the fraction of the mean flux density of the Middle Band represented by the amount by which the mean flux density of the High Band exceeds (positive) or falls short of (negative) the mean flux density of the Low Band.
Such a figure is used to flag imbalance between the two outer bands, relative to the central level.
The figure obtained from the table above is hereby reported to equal -0.02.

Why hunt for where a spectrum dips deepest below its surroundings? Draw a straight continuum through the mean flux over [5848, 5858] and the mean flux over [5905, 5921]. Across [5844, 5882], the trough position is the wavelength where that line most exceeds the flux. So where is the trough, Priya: 5859.65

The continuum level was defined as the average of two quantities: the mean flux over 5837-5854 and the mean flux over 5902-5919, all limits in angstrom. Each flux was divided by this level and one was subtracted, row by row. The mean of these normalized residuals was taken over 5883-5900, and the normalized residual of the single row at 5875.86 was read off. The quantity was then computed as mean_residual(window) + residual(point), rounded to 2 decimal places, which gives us -0.10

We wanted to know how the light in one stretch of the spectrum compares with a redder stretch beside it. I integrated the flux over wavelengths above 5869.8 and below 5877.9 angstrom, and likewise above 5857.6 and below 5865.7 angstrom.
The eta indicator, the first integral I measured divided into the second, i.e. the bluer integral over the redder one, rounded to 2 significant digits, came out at 0.95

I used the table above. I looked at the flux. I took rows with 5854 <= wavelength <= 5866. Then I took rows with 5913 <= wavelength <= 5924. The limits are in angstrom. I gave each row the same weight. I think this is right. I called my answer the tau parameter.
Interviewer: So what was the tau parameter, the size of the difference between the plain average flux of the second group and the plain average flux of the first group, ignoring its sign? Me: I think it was 0.1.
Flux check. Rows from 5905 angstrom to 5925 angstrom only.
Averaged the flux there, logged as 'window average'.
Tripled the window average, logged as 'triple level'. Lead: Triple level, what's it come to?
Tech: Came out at 56.5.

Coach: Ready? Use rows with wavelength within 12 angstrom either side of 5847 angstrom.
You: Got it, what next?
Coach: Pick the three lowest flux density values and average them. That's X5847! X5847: 18.8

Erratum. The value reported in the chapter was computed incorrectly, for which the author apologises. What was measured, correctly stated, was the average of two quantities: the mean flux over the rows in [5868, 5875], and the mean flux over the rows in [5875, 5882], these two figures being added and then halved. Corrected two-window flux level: 19.4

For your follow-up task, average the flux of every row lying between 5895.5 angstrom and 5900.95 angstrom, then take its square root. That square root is 4.07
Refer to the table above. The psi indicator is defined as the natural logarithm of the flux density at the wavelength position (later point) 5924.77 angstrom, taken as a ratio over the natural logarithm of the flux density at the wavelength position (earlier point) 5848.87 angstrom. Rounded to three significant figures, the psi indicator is 0.998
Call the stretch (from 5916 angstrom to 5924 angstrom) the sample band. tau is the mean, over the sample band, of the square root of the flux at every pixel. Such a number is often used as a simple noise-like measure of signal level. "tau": 4.34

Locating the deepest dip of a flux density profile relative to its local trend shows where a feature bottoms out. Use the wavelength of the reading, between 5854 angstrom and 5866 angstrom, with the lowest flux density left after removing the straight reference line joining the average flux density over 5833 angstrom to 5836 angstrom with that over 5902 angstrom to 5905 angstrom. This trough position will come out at 5859.65 angstrom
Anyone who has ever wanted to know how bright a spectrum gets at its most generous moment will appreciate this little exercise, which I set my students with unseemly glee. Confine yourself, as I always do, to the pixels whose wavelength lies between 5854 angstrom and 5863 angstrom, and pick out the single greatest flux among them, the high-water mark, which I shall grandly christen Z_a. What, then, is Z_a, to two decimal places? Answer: 19.25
